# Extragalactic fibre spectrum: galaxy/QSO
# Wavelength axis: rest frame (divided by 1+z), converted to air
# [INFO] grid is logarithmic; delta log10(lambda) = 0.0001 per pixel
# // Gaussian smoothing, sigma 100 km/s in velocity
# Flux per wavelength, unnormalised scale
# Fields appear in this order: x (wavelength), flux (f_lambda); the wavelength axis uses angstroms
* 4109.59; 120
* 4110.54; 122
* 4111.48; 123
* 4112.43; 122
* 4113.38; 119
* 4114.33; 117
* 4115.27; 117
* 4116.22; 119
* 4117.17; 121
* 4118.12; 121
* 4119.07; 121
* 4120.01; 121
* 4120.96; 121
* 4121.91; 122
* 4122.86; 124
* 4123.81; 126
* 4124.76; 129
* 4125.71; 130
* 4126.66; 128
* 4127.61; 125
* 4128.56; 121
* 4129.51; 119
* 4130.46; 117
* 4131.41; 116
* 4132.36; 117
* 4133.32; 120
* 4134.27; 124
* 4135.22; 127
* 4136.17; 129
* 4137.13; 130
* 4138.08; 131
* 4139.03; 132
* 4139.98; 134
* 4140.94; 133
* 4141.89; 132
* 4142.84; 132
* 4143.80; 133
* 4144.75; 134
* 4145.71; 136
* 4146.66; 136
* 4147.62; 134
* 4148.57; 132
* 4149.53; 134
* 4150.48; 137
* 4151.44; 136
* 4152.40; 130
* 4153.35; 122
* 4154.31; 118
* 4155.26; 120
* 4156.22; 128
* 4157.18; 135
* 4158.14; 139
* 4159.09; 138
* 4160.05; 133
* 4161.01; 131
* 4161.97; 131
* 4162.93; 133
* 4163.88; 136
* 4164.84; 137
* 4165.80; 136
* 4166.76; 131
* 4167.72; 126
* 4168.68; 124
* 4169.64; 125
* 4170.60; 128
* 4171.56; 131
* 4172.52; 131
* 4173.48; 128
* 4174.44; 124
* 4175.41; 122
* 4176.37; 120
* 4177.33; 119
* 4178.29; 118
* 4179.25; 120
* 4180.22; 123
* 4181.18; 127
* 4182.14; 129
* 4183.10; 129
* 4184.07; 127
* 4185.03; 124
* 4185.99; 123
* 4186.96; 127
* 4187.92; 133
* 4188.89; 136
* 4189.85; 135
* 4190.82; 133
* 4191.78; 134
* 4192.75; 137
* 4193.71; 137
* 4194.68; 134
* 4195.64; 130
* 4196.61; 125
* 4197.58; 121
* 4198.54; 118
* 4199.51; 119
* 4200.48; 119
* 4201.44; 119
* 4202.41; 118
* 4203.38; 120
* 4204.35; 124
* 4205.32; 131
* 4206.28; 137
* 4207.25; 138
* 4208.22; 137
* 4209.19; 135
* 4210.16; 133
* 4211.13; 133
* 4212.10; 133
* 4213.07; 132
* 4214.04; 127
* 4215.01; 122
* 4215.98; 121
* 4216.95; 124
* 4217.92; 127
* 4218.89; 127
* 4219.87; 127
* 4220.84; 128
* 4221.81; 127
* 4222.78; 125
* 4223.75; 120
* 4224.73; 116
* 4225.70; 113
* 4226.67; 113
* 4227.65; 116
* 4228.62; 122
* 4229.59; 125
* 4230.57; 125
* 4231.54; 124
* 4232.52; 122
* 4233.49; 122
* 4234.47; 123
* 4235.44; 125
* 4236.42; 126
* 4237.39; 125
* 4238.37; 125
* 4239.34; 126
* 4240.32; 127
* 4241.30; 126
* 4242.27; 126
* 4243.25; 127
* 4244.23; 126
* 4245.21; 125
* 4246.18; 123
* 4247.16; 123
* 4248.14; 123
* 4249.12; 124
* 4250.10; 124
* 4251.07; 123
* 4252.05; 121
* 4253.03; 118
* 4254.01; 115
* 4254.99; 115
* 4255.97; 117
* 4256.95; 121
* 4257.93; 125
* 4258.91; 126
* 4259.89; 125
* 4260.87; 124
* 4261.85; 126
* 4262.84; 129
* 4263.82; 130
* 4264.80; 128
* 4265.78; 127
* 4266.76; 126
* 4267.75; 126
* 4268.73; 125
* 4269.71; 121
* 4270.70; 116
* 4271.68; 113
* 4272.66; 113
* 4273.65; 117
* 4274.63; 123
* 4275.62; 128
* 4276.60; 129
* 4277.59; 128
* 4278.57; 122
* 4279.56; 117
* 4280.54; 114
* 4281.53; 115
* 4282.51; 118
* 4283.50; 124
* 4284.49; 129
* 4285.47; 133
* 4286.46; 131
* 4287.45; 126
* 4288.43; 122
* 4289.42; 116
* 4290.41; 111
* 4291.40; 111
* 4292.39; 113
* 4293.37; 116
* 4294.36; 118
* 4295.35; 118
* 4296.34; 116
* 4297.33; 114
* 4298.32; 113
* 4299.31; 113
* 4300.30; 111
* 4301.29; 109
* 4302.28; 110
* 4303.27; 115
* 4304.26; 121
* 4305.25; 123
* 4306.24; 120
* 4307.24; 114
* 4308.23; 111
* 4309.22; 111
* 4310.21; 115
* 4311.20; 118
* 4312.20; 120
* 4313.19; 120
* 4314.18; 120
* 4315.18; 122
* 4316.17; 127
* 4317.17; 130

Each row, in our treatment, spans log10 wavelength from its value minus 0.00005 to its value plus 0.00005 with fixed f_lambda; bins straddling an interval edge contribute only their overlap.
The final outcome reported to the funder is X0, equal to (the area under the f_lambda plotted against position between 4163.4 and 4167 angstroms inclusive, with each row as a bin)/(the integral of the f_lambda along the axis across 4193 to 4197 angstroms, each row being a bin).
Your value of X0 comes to 0.92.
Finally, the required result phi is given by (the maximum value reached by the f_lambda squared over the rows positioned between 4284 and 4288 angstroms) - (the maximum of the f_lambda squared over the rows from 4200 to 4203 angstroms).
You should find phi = 3528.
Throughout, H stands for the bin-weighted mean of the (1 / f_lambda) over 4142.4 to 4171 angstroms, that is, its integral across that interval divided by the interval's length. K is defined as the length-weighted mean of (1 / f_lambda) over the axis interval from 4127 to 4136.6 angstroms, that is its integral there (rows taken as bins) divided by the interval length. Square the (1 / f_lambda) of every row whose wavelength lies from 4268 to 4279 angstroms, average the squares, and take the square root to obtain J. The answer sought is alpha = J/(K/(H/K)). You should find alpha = 0.93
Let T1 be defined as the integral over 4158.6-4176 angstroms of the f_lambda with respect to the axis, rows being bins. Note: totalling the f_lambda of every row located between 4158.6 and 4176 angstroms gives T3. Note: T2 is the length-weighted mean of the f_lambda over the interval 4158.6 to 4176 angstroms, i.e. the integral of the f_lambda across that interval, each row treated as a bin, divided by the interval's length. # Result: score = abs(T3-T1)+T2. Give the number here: 209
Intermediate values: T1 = 2266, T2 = 130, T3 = 2345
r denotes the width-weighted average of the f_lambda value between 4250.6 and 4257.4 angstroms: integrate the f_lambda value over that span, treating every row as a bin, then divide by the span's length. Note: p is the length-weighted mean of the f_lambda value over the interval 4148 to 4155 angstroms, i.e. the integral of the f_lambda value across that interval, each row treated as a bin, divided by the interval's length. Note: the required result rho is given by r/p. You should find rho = 0.91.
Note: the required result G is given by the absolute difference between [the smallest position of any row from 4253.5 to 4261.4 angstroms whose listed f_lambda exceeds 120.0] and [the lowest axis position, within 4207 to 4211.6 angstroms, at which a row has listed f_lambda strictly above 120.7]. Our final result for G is 49.7 angstroms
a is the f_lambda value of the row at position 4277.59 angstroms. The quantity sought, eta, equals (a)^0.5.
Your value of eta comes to 11.3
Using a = 128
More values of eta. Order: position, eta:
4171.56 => 11.4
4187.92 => 11.5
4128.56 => 11.0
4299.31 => 10.6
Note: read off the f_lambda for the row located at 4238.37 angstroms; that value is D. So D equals 125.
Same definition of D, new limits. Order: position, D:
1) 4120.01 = 121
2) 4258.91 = 126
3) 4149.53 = 134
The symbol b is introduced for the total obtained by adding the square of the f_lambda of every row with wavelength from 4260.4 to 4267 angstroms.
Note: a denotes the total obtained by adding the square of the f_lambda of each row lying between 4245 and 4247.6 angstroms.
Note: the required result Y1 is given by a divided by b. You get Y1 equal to 0.4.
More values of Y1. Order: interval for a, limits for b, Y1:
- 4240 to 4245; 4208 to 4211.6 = 1.1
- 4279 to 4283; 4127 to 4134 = 0.5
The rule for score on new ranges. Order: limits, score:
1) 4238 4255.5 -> 185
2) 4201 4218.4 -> 205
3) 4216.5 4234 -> 184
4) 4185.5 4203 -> 192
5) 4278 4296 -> 120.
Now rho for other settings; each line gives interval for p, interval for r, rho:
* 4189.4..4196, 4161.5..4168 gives 0.99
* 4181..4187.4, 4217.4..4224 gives 1.00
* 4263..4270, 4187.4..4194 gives 1.07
